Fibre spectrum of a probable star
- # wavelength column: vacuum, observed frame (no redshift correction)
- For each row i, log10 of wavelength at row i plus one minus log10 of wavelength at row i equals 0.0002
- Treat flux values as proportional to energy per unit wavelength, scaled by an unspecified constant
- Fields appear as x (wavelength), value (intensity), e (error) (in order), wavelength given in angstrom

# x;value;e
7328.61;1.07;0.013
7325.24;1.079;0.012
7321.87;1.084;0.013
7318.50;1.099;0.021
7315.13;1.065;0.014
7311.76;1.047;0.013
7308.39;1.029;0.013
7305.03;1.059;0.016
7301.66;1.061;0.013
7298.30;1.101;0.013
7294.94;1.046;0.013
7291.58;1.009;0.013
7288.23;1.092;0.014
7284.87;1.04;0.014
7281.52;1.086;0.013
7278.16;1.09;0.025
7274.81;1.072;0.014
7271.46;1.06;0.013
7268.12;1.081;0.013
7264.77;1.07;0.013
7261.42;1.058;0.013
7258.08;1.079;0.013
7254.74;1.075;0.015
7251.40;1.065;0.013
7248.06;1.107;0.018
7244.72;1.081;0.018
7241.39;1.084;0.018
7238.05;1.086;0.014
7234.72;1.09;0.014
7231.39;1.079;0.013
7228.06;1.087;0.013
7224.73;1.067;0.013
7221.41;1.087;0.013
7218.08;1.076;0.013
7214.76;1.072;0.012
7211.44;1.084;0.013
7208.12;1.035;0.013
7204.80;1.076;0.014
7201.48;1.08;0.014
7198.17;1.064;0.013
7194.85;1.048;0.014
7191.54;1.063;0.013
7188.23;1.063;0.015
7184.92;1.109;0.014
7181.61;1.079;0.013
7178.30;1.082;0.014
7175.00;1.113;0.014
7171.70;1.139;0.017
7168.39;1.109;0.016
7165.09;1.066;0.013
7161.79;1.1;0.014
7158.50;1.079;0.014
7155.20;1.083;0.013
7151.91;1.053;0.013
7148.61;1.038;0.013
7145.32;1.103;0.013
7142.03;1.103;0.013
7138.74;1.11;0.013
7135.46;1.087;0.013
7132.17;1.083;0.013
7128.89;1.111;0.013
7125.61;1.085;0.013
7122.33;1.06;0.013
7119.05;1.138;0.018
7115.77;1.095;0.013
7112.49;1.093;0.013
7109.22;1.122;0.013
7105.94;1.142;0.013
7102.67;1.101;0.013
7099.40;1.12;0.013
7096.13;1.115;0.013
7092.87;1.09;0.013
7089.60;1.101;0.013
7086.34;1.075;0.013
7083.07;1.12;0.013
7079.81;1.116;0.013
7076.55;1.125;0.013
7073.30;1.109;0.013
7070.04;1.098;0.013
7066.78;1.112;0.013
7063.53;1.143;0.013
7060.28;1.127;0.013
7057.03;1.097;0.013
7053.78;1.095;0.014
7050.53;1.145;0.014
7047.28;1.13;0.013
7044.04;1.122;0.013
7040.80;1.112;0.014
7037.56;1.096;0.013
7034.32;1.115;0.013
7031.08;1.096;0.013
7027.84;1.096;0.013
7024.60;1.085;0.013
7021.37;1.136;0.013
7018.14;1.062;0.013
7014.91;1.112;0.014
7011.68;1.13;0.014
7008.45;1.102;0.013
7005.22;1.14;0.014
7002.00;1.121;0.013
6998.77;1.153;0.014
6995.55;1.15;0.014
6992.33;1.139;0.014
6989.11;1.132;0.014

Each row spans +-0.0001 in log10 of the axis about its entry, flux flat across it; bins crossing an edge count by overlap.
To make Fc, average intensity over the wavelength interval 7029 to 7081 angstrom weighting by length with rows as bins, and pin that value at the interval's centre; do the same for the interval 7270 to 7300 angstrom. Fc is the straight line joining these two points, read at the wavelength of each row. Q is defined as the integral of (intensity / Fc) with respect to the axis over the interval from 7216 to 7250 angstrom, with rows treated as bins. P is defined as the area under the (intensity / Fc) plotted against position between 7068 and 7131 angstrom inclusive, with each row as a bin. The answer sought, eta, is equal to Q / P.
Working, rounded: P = 63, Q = 34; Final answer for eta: 0.54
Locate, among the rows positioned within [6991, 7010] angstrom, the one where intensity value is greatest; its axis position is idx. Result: 6998.77 angstrom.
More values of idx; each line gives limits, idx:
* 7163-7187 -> 7171.70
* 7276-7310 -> 7298.30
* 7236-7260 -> 7248.06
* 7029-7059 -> 7050.53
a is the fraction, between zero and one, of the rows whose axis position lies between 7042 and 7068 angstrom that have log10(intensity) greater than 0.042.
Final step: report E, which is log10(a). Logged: -0.12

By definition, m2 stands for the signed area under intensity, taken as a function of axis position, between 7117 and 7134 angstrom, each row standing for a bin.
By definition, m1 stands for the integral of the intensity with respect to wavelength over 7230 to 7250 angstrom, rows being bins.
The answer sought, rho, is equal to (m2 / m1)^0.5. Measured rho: 0.93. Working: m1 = 22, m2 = 19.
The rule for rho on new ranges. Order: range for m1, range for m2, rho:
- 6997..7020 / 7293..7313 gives 0.91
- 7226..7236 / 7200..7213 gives 1.13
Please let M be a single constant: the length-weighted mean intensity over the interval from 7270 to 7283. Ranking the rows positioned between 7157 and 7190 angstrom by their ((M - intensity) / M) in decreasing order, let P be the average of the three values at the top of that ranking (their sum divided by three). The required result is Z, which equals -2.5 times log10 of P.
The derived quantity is 5.4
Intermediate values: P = 0.007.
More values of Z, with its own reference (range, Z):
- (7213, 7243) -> 5.9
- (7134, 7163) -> 4.3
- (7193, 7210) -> 4.0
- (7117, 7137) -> 8.2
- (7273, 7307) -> 3.4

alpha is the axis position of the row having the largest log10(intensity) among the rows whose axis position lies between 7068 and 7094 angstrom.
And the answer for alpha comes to 7076.55 angstrom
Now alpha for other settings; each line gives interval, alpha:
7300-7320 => 7318.50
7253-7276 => 7268.12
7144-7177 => 7171.70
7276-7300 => 7298.30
